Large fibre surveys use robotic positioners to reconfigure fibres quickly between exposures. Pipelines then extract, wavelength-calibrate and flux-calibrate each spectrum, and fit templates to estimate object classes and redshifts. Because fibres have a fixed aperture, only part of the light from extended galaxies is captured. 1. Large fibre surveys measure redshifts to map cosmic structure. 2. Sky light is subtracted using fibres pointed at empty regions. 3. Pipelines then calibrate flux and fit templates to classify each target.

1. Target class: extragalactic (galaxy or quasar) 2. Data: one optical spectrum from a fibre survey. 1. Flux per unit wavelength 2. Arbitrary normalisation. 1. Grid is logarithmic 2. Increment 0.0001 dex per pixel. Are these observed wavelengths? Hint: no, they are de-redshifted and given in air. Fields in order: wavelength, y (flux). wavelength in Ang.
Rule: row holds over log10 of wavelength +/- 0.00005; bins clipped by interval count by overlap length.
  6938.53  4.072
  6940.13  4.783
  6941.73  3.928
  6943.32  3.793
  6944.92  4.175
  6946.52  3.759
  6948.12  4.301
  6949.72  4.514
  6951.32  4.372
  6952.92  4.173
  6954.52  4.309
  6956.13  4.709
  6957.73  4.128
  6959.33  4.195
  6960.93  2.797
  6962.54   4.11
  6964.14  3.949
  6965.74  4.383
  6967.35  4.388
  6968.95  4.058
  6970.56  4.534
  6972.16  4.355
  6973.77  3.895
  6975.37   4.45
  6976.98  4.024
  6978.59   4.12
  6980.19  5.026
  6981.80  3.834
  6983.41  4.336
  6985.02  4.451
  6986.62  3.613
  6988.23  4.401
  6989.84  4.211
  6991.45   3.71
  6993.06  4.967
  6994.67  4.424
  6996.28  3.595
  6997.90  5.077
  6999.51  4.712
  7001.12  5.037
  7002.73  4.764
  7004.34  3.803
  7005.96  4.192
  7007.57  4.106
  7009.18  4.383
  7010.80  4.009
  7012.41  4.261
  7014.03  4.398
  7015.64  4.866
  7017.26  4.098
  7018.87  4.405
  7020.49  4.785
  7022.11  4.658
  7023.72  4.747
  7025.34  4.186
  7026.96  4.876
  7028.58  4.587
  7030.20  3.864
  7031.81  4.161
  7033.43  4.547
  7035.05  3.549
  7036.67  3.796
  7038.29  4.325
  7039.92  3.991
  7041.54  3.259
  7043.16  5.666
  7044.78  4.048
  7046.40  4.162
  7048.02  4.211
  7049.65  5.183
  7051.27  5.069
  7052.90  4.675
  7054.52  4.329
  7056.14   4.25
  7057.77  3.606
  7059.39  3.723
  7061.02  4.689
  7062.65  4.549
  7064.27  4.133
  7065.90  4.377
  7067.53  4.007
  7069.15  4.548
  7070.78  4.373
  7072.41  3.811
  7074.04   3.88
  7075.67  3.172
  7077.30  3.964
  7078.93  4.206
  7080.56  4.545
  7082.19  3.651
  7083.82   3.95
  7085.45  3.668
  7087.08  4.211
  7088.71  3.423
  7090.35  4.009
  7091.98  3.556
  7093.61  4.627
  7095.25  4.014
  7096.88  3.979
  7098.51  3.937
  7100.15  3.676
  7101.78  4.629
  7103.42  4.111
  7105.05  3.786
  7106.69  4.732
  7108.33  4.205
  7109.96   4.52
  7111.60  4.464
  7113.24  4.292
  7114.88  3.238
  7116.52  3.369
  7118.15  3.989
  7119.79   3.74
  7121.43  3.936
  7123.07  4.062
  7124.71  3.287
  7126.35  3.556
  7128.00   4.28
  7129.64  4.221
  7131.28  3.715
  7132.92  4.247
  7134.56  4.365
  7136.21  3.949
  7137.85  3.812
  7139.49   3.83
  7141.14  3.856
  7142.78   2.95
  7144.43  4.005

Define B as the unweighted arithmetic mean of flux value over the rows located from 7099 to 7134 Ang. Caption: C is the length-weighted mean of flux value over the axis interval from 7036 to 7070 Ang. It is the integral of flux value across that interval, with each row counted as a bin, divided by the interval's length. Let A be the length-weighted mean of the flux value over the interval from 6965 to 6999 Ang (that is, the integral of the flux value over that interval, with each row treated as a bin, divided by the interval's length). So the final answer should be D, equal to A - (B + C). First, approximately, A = 4.3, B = 4.00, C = 4.32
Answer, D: -4.0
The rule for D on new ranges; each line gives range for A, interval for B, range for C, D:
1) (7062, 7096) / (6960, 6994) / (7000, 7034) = -4.6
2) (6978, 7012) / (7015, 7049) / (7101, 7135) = -4.0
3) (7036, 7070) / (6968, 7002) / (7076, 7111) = -4.1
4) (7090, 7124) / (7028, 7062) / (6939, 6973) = -4.4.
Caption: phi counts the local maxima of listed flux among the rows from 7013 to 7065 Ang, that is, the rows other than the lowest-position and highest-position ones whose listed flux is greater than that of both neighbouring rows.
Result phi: 9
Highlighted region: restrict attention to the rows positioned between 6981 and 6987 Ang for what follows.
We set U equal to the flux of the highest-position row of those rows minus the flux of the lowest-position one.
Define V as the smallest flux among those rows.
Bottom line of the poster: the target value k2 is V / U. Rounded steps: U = -0.2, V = 3.613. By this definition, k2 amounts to -16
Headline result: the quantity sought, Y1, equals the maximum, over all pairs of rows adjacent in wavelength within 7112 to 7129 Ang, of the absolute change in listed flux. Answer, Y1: 1.1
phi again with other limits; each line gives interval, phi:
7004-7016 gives 2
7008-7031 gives 4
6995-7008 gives 3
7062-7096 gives 8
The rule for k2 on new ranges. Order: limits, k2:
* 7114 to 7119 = 4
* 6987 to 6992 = -5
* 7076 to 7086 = -12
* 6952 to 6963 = -44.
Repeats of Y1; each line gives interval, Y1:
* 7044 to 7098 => 1.1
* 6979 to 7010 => 1.5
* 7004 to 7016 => 0.5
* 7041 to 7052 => 2.4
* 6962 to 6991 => 1.2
